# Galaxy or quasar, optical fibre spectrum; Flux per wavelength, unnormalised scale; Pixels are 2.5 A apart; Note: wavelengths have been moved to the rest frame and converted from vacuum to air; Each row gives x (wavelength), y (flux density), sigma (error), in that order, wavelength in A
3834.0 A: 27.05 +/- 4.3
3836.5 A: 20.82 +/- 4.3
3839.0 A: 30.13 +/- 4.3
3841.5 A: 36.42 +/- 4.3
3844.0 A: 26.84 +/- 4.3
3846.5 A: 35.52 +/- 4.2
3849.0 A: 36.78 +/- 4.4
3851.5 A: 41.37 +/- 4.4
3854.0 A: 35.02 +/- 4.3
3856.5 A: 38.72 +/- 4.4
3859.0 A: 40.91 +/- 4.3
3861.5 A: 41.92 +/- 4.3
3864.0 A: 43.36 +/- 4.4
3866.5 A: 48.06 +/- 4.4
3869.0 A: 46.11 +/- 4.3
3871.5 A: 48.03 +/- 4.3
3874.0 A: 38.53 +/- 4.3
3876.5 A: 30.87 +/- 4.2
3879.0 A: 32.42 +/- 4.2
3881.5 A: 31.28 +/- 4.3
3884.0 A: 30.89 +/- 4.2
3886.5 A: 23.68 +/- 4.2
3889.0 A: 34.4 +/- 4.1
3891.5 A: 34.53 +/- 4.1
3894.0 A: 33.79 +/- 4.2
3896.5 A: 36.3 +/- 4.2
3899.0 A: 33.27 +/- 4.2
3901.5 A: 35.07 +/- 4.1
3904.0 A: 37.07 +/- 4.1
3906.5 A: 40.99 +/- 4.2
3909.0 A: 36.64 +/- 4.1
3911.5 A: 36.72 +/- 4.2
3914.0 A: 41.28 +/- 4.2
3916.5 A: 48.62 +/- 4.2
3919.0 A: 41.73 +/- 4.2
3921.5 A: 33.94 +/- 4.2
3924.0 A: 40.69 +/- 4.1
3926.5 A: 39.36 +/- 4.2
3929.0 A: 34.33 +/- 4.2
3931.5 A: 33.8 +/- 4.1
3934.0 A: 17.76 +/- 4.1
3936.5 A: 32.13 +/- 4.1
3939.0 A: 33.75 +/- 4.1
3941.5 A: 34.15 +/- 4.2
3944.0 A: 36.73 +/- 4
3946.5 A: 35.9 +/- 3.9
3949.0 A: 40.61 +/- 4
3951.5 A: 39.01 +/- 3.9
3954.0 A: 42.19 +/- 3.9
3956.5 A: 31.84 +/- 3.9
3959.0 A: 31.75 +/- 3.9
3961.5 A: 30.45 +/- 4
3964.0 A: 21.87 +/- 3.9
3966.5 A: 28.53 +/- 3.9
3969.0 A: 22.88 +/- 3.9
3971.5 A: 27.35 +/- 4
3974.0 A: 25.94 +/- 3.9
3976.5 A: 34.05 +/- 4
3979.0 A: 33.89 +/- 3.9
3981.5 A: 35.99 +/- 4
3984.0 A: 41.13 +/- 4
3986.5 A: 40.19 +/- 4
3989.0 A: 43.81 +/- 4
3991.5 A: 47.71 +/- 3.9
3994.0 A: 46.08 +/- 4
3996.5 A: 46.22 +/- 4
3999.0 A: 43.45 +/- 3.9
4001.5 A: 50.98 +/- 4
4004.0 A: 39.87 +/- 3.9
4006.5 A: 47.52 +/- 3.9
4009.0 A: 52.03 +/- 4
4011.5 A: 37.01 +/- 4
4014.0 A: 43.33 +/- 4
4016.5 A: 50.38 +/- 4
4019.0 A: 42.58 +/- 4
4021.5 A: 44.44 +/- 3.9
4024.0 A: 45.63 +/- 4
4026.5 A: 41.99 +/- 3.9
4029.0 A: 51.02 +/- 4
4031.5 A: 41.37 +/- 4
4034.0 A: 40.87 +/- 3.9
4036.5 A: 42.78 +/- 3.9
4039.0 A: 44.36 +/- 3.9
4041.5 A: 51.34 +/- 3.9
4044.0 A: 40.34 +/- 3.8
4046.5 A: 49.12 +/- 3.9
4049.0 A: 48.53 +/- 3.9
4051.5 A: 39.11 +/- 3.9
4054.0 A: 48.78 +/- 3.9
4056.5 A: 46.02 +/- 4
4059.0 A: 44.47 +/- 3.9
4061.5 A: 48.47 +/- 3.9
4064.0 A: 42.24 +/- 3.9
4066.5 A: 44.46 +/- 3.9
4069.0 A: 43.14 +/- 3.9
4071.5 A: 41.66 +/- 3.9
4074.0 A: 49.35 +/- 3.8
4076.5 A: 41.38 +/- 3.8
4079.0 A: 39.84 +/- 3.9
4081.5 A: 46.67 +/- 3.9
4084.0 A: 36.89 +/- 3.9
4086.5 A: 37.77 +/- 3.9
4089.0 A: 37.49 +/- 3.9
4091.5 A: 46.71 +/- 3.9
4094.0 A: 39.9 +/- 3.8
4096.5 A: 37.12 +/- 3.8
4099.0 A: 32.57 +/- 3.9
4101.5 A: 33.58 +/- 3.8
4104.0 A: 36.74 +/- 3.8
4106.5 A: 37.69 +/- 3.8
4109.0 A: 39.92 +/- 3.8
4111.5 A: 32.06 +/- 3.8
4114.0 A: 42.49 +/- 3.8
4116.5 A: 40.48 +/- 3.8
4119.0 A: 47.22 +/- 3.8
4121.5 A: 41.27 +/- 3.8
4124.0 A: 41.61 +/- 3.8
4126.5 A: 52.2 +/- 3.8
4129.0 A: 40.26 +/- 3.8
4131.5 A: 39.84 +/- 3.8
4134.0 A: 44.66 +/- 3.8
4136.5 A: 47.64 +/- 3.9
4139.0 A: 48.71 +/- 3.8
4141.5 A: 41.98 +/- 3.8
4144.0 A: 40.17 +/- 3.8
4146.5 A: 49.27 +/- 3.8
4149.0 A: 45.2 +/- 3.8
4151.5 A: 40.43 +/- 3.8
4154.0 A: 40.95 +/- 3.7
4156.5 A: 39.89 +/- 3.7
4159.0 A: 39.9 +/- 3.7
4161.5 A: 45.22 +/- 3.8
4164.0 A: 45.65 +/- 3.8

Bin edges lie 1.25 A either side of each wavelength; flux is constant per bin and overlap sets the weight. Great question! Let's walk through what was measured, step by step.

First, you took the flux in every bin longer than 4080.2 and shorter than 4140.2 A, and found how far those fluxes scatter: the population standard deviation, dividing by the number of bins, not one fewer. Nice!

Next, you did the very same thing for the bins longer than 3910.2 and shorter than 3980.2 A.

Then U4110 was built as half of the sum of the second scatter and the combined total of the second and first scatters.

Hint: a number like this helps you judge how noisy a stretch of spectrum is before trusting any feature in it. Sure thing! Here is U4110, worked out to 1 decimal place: 9.3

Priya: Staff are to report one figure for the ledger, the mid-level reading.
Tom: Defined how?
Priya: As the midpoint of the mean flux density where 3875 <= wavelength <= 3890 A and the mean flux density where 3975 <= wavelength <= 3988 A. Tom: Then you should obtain 33.8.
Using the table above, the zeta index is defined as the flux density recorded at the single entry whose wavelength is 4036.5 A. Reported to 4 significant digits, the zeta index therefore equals 42.78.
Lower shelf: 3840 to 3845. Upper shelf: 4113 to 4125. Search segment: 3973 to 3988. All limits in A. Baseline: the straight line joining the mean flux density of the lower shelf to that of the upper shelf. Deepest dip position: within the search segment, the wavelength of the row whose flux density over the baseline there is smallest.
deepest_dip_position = 3974.0 A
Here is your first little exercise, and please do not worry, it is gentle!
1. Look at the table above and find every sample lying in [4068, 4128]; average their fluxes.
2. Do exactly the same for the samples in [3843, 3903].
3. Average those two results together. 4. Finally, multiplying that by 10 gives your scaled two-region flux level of 386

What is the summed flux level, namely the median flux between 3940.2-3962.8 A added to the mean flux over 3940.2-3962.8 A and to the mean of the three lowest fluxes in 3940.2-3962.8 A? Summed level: 103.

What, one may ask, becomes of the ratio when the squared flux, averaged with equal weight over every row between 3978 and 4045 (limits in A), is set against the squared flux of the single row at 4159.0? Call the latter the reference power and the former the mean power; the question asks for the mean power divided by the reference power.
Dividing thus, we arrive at 1.2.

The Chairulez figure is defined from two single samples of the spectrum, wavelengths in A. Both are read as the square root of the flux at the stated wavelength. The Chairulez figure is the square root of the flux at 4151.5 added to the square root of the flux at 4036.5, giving 12.9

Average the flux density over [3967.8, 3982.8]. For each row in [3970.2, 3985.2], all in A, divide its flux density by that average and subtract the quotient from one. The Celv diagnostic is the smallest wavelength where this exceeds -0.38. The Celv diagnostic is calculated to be 3971.5 A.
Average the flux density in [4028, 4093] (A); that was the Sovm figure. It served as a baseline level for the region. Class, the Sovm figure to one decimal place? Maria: 44.0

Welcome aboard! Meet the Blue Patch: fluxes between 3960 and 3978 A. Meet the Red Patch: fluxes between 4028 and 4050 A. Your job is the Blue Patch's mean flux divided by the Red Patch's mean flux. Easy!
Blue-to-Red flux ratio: 0.60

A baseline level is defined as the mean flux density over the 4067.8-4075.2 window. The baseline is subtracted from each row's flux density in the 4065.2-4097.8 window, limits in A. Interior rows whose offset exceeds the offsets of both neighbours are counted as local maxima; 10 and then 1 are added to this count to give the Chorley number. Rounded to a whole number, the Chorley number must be 15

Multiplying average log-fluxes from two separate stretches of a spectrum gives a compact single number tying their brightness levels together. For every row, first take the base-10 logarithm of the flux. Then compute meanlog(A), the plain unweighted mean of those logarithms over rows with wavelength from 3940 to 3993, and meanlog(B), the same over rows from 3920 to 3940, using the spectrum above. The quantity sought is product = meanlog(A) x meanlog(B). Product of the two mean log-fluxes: 2.31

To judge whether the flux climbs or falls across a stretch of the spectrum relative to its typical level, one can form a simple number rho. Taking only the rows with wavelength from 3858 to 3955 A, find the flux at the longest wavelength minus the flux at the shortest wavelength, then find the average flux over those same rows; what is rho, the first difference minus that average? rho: -36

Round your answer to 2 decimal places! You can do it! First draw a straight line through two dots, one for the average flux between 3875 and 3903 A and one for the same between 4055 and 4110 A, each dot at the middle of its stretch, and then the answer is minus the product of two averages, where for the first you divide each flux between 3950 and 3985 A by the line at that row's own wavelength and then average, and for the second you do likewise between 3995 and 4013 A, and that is -1.07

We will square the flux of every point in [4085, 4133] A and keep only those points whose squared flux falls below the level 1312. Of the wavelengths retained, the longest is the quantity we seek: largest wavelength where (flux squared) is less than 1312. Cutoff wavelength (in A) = 4111.5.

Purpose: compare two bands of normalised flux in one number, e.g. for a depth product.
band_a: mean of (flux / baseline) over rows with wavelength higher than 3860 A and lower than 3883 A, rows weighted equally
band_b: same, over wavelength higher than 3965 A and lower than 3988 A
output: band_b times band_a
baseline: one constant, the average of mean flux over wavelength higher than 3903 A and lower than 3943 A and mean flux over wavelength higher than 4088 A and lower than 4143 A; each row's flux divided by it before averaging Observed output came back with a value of 0.86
